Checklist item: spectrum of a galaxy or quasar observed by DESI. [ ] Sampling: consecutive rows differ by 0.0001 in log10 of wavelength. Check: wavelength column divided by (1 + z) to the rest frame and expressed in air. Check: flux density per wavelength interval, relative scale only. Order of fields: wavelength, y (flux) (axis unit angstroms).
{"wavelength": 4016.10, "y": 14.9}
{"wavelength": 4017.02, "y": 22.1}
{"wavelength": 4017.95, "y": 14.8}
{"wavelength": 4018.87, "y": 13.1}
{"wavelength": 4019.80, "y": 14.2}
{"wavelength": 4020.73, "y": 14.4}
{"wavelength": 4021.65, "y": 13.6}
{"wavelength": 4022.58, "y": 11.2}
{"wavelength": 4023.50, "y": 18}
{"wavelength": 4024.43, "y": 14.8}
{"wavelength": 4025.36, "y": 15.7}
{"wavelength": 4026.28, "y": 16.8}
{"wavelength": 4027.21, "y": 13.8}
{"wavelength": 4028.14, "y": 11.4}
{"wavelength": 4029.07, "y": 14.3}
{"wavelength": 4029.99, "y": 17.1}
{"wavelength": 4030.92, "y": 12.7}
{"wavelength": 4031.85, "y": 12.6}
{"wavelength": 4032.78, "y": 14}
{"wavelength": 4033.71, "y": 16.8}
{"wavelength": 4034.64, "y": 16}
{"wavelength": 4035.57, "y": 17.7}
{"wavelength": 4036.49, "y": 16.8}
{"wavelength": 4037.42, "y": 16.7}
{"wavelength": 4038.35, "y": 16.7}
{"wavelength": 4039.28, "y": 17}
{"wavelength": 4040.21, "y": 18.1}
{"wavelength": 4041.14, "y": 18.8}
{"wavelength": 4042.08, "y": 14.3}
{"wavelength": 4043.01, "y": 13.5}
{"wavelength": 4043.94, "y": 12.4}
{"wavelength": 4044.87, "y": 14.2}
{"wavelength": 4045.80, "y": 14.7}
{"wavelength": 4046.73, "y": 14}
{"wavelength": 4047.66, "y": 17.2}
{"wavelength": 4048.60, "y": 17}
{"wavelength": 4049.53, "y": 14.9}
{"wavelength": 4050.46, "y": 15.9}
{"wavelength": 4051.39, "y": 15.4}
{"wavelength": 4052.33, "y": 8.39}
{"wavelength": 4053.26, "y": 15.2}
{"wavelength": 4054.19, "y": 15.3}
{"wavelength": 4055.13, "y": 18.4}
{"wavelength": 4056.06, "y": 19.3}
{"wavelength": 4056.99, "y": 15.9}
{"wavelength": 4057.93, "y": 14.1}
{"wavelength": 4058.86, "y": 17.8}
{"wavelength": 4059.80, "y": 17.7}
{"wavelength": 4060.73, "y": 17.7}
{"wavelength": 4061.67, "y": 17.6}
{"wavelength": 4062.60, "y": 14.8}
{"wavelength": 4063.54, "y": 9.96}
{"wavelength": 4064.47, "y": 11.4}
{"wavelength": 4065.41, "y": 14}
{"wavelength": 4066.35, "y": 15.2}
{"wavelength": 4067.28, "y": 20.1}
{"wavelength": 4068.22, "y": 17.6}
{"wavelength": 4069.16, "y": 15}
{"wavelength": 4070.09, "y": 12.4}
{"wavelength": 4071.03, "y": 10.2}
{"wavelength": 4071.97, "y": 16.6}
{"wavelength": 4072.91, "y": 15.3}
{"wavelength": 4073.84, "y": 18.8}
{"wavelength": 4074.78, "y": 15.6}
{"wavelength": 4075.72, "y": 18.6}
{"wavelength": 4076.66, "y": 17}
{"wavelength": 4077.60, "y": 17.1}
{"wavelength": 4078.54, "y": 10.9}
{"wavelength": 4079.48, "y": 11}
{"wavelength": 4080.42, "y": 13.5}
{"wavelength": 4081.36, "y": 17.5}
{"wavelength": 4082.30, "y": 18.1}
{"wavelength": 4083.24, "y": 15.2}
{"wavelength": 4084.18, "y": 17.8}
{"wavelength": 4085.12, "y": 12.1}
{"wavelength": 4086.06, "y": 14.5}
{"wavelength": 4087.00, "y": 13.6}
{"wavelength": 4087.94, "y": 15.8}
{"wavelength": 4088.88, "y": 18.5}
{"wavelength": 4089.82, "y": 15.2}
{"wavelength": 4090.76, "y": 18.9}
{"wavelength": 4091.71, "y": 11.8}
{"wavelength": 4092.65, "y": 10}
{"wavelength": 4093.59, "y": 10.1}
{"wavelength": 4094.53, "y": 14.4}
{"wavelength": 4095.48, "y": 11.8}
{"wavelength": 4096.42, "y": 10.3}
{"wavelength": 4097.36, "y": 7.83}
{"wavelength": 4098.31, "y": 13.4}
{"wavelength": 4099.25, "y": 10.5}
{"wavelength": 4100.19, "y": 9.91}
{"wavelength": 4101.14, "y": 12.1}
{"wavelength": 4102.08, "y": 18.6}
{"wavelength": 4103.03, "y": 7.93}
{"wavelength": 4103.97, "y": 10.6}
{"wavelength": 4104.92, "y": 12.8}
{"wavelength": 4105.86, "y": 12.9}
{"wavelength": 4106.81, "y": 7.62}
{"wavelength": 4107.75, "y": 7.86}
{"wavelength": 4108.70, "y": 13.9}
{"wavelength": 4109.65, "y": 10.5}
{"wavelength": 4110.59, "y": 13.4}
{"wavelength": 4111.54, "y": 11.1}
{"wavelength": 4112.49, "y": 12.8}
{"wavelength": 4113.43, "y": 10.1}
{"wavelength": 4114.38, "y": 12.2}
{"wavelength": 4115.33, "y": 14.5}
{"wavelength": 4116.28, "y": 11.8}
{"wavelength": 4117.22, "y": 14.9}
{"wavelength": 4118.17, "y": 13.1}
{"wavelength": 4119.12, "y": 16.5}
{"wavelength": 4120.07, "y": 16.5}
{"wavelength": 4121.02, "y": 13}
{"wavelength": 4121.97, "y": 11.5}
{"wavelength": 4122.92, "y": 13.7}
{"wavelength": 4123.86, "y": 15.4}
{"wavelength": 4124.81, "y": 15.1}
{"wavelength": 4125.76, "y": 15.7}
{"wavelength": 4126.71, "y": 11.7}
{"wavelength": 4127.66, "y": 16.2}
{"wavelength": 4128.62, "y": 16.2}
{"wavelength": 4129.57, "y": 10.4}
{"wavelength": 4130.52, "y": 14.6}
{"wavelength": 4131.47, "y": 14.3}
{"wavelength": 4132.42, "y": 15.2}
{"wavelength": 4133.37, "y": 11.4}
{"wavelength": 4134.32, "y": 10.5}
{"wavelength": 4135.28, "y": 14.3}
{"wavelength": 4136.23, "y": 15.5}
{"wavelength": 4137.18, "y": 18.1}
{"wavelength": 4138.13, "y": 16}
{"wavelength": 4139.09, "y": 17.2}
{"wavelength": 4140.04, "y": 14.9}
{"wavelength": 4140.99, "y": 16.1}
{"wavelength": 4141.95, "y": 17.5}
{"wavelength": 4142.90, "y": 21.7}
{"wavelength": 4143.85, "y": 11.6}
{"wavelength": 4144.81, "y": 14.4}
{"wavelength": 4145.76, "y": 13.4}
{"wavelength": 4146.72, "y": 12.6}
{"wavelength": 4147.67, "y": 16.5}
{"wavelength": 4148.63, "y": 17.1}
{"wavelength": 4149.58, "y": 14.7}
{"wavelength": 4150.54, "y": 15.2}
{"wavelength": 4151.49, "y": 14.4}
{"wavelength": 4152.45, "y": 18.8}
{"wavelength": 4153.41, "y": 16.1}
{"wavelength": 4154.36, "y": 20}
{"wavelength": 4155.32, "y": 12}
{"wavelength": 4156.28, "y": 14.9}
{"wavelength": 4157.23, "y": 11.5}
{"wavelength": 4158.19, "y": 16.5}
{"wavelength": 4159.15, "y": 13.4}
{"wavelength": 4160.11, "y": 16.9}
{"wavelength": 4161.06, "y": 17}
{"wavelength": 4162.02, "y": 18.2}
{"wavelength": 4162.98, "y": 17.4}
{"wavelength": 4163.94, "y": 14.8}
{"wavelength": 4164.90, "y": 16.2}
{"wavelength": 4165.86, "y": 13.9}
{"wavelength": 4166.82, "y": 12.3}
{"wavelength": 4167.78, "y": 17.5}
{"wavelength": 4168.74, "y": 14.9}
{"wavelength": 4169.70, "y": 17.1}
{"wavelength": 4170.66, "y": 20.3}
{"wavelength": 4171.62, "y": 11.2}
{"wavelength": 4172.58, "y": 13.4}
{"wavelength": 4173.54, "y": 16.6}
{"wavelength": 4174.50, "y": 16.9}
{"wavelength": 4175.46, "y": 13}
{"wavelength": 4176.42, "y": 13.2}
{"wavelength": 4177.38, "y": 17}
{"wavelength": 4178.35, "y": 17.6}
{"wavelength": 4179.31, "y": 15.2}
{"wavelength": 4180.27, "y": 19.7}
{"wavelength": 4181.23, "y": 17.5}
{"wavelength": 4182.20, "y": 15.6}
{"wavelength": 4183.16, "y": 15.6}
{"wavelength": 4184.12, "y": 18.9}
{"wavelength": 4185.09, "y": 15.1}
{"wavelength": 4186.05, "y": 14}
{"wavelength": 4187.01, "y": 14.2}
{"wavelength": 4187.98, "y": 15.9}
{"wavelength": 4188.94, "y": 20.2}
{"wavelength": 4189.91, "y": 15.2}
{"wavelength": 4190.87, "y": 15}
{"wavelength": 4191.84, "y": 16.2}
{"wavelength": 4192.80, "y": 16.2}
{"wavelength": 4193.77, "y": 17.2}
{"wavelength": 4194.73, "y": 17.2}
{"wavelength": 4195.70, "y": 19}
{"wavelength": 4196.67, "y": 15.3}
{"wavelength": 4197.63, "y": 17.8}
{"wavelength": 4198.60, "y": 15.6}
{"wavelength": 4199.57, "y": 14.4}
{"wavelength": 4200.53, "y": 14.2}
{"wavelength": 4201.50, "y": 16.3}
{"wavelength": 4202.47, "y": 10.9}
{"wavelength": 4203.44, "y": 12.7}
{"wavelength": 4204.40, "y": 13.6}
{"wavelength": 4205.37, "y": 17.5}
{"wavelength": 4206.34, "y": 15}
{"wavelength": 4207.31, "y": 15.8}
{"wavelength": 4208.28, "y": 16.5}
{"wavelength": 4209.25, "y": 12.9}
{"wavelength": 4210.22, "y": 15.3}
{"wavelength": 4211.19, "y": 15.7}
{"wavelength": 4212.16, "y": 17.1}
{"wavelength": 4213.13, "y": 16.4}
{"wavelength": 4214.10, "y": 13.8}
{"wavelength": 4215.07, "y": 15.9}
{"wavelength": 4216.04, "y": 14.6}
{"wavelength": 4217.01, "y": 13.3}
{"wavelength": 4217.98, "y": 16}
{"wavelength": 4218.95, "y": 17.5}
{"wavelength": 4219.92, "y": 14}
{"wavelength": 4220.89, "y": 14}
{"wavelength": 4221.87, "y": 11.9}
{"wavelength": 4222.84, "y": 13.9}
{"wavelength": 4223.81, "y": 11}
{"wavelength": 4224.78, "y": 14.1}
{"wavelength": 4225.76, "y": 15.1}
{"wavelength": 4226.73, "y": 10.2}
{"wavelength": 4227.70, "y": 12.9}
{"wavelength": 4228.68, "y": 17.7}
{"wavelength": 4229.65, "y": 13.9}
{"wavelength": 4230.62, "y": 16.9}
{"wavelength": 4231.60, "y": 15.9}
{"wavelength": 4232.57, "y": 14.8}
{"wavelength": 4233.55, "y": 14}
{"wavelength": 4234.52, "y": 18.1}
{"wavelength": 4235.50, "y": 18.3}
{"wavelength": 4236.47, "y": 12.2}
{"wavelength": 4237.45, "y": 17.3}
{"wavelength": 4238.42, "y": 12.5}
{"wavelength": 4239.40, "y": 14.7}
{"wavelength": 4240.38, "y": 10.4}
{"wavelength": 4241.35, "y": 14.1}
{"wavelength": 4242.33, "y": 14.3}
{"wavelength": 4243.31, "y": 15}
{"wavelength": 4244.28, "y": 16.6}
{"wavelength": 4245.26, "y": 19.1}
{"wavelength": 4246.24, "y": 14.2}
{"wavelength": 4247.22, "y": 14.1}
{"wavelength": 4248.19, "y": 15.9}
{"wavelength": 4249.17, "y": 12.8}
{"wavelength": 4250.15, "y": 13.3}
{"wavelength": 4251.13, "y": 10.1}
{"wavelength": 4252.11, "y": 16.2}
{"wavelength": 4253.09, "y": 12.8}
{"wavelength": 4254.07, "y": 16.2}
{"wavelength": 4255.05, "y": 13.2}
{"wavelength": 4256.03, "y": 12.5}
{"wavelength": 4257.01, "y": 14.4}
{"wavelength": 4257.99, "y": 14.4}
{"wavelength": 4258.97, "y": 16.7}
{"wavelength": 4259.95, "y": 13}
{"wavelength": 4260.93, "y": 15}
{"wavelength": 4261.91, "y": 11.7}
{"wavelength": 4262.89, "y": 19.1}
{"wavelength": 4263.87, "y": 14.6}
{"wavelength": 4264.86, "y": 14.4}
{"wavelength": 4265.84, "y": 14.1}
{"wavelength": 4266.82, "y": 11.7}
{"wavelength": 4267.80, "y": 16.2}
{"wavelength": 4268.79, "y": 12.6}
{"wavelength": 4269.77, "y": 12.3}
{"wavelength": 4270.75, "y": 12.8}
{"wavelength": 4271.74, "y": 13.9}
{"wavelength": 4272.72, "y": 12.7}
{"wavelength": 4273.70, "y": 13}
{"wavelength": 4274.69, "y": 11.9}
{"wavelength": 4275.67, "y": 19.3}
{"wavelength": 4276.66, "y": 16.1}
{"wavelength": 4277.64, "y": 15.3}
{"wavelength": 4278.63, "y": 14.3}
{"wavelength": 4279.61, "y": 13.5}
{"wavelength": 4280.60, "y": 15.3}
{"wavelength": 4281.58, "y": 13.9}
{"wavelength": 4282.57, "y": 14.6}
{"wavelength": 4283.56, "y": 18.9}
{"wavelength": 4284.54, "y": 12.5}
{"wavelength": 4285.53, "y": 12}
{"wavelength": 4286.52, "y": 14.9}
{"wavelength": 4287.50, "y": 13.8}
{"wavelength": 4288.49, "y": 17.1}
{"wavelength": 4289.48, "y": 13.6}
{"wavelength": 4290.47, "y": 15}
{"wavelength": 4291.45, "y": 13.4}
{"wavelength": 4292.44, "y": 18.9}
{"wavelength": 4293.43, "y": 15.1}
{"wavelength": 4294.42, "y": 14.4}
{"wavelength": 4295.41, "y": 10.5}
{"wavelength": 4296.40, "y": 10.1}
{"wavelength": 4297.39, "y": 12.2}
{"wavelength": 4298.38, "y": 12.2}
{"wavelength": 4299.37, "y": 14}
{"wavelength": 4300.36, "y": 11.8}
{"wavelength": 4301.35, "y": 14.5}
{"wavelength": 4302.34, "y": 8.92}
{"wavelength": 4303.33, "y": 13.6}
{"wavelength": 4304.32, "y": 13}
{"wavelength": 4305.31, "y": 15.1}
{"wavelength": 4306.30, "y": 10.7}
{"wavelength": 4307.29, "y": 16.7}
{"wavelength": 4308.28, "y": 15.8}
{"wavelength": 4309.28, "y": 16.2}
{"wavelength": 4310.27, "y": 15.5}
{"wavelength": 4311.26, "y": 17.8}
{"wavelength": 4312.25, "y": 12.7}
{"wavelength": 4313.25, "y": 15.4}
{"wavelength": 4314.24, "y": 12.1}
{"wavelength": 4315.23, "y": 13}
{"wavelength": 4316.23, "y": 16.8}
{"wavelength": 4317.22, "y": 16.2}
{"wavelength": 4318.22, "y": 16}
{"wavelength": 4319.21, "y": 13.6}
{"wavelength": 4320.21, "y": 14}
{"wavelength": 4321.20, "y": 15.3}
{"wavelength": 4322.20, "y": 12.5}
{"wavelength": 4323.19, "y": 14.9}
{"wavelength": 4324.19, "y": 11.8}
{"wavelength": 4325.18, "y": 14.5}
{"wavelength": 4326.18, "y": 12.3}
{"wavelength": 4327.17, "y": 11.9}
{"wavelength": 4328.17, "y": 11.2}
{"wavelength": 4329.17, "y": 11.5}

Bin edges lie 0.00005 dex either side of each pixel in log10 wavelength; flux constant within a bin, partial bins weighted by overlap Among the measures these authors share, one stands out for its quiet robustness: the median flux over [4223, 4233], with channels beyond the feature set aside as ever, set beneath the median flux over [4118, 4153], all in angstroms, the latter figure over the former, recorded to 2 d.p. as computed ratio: 1.04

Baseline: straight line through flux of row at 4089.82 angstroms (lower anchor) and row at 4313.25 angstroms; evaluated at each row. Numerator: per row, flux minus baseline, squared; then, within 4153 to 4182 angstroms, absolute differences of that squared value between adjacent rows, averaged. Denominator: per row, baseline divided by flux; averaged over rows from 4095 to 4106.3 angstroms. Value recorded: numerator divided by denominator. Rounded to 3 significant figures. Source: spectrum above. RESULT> 5.01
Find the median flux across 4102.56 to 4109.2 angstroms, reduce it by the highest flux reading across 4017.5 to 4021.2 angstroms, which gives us -4.2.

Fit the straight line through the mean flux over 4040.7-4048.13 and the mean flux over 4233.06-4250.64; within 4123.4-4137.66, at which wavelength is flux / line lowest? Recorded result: 4129.57 angstroms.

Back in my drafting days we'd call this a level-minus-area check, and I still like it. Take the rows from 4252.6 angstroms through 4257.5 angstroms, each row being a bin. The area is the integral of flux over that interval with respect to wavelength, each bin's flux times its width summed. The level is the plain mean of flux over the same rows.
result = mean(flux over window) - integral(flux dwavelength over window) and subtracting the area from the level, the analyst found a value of -54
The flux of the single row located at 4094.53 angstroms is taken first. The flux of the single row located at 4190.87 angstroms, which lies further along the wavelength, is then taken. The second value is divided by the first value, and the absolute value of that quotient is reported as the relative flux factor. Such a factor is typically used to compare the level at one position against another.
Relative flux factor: 1.0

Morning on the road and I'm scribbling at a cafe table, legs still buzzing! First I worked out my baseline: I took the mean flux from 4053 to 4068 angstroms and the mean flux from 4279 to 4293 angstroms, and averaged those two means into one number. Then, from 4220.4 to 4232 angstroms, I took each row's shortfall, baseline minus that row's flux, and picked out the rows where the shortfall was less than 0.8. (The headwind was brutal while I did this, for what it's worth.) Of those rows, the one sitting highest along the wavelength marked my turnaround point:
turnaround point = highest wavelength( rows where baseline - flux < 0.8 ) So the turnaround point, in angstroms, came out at 4231.60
